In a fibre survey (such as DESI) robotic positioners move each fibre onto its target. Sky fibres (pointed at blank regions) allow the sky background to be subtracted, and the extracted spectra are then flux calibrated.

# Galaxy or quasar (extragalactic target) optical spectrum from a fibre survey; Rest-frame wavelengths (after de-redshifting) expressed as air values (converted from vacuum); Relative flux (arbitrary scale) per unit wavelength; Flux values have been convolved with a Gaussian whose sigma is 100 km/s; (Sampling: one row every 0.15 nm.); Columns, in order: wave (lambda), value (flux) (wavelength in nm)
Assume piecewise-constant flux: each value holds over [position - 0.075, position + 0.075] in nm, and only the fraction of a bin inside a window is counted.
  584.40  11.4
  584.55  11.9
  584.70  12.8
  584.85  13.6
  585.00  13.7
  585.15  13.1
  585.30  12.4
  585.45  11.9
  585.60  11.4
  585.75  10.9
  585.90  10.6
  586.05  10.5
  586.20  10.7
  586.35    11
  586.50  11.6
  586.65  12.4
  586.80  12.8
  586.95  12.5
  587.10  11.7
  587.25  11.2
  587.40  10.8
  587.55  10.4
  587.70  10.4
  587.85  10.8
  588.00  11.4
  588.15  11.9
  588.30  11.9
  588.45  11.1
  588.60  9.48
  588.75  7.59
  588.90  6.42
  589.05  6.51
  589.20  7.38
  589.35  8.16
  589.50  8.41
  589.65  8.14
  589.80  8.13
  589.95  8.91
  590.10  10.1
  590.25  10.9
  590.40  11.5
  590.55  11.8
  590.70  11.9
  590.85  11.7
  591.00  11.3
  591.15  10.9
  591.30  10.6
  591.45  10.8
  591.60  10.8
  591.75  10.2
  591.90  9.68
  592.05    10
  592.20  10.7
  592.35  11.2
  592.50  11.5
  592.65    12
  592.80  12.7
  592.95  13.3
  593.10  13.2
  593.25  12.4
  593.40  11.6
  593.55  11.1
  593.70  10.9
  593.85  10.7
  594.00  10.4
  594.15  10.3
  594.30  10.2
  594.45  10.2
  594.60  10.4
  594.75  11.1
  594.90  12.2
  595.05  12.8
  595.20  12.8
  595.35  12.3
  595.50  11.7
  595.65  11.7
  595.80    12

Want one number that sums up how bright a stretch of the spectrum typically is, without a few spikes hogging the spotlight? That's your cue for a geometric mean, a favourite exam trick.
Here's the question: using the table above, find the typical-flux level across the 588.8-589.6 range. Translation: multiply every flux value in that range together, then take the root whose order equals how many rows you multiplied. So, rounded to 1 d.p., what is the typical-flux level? 7.3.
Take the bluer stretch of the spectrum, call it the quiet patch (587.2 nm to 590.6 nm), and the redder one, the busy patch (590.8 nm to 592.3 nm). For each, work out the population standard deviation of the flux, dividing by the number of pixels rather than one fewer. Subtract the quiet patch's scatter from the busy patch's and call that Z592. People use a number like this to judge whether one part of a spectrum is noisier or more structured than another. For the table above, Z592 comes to -1.2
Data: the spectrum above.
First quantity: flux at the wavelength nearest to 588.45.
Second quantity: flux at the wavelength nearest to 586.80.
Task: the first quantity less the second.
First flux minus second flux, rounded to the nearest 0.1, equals -1.7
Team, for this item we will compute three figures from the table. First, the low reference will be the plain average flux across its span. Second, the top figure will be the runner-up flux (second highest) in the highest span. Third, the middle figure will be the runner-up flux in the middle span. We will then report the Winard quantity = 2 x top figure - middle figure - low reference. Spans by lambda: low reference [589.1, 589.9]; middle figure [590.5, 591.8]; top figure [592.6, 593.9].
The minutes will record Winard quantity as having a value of 6.6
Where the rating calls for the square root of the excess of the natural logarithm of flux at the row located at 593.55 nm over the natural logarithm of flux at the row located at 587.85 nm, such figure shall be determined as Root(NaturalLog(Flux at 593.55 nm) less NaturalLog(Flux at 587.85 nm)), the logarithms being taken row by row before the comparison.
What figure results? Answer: 0.17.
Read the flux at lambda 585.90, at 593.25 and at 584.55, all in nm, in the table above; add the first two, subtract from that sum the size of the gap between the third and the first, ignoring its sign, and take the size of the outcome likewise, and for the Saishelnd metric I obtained 21.7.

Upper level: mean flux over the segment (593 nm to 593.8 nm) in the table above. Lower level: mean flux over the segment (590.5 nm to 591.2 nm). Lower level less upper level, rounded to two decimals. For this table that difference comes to -0.32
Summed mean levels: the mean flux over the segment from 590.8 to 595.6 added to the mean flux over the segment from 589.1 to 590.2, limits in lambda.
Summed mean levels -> 19.8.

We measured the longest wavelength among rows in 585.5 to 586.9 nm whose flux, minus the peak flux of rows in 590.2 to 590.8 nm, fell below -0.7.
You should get 586.35 nm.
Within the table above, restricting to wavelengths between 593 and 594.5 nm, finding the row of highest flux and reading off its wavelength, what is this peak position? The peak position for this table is 593.10 nm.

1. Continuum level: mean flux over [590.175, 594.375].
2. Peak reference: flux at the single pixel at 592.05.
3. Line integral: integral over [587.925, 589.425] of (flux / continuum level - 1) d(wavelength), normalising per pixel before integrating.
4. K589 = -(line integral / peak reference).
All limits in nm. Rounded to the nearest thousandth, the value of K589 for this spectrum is 0.027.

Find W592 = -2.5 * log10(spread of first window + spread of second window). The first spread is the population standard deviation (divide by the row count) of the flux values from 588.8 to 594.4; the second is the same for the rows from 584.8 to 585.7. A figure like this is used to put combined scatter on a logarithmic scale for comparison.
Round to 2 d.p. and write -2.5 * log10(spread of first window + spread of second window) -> -1.01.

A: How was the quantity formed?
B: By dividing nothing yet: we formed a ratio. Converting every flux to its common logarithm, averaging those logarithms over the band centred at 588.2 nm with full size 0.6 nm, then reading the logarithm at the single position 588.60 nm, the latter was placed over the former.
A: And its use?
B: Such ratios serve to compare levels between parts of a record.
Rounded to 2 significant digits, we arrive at 0.92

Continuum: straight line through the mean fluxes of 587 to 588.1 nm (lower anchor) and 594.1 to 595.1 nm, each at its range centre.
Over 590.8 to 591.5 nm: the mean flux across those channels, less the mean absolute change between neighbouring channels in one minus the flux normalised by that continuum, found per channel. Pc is 11.0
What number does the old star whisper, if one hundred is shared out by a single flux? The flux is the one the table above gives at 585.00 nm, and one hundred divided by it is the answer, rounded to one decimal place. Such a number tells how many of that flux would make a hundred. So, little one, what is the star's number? 7.3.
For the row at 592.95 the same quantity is 7.5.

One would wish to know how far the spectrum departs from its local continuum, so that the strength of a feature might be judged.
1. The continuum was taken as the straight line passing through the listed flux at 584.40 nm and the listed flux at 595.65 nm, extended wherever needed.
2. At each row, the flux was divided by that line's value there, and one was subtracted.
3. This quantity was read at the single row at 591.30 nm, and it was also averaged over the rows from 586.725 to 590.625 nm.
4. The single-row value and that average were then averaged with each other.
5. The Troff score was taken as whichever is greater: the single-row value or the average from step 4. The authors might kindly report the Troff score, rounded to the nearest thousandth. -0.085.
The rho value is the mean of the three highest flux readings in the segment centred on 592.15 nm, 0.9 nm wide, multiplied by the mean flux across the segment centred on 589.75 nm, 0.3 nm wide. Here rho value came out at 91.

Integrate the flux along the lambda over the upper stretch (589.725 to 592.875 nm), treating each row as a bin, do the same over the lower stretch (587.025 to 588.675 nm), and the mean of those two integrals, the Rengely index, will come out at 26.1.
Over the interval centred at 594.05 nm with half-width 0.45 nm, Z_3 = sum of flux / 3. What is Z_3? 20.9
